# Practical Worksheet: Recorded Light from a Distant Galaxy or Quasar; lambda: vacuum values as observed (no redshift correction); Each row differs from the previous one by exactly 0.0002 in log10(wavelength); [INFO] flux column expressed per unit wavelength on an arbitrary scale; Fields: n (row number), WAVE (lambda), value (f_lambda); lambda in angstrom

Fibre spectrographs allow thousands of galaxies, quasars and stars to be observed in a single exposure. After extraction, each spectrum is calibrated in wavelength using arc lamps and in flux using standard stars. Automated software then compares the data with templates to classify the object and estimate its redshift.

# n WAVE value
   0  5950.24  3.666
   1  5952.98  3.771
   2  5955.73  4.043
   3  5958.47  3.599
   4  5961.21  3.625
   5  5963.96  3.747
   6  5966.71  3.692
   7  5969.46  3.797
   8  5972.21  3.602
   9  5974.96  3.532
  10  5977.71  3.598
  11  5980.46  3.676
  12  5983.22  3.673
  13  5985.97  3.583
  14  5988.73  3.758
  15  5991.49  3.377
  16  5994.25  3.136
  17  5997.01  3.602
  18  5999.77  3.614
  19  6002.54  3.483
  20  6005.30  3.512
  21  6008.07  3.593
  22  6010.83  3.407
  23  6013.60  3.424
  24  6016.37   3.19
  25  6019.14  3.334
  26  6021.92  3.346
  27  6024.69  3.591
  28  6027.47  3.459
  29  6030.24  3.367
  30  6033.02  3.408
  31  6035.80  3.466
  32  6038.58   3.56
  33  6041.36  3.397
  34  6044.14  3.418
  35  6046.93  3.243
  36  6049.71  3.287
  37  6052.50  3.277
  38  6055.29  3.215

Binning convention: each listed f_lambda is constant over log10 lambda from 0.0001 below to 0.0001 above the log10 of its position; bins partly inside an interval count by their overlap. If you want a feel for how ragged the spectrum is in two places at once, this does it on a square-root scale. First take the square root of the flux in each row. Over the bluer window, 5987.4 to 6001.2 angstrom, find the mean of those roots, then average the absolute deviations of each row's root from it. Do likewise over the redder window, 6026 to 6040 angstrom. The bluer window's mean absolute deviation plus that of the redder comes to 0.066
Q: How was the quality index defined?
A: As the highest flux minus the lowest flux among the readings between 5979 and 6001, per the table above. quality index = 0.62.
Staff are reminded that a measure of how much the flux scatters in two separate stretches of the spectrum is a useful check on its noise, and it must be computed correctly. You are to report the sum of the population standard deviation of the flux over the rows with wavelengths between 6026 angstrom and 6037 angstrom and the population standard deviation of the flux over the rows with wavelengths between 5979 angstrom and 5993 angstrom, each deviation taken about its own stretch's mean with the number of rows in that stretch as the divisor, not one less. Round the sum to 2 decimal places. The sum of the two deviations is 0.17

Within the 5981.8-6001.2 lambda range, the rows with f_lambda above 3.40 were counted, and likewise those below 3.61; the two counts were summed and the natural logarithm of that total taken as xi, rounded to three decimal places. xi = 2.197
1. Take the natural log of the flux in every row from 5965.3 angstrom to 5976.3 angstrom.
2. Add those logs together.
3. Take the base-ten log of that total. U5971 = 0.715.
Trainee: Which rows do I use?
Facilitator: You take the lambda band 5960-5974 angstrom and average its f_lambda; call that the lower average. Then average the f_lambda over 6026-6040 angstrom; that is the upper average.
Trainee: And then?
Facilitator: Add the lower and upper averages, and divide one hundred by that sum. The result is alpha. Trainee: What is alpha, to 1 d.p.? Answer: 14.0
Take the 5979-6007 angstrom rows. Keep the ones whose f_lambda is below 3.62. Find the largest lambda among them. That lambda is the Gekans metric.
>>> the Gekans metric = 6005.30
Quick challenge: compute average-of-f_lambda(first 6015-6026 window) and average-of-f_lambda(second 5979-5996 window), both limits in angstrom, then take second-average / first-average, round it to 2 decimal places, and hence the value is 1.05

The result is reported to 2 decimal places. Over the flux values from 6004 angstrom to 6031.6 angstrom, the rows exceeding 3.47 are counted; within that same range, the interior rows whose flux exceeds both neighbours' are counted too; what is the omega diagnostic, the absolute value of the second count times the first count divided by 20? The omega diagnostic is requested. 0.45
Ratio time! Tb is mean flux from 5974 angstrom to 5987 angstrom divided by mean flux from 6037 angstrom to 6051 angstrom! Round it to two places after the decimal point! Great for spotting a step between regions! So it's 1.07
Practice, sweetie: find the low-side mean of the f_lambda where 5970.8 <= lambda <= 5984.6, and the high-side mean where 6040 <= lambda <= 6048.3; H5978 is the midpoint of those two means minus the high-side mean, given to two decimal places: 0.13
